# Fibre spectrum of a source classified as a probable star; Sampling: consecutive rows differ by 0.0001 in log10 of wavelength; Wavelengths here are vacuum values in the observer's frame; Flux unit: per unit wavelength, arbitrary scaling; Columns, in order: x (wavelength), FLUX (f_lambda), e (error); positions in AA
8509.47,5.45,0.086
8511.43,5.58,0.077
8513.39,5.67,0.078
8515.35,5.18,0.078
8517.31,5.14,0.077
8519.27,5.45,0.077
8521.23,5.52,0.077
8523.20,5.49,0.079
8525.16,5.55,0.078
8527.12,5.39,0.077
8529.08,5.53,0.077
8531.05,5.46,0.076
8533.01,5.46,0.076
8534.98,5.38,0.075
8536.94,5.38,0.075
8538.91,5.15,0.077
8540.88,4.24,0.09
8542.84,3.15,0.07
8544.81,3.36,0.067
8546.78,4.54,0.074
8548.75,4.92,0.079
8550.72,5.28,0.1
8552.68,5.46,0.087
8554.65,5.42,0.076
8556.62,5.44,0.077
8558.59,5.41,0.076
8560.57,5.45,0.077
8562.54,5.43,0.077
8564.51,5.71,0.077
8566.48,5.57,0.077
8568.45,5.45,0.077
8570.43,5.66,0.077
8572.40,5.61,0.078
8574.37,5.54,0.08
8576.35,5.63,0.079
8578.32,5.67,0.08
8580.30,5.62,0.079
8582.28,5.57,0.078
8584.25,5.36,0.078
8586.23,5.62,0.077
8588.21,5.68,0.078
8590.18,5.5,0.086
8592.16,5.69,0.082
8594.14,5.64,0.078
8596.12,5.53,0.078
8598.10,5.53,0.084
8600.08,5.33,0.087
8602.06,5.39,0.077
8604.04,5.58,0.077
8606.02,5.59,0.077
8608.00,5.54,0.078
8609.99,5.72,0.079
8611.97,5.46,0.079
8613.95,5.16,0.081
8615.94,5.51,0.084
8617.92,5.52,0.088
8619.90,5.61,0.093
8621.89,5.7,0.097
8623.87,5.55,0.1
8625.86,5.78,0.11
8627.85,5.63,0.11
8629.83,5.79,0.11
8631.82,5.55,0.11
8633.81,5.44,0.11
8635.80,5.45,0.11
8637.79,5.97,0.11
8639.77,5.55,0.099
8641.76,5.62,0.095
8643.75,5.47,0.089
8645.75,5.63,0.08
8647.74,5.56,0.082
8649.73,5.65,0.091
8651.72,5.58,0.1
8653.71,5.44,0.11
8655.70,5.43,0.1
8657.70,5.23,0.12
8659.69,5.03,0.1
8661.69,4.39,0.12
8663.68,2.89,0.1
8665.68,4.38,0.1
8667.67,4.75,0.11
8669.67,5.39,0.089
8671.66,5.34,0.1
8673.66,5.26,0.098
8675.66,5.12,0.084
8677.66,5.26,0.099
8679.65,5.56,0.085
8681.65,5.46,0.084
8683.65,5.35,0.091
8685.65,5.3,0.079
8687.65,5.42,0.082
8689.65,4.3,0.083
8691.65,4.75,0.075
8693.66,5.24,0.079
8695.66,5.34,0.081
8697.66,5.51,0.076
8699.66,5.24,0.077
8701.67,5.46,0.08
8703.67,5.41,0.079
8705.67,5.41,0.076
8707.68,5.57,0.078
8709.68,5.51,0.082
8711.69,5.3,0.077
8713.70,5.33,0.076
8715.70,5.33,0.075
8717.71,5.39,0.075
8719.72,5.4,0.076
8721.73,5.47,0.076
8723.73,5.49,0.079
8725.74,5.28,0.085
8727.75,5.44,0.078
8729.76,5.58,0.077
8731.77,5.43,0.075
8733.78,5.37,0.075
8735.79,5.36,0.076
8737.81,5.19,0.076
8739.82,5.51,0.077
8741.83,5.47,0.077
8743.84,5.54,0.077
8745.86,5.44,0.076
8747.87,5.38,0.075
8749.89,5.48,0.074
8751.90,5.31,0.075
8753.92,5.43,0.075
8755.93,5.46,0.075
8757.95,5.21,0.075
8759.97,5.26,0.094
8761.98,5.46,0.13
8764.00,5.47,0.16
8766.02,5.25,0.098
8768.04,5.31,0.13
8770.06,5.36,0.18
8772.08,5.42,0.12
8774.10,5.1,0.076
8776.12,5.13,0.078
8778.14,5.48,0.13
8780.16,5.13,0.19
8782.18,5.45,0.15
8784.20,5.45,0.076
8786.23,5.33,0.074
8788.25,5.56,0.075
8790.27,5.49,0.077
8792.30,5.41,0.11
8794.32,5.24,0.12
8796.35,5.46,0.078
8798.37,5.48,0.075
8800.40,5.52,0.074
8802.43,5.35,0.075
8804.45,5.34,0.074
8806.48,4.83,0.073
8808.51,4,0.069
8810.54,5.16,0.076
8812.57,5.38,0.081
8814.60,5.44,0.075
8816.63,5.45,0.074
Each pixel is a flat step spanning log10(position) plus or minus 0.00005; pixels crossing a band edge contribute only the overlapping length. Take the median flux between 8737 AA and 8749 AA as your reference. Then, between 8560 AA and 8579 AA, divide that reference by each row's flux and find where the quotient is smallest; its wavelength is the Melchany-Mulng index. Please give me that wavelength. 8564.51 AA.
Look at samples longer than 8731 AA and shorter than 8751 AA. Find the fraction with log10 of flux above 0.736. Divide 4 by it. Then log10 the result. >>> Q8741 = 1.000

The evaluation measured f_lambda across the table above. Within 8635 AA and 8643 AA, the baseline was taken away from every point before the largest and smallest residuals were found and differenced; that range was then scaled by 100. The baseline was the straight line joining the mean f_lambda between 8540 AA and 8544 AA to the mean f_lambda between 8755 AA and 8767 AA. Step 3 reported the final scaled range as 50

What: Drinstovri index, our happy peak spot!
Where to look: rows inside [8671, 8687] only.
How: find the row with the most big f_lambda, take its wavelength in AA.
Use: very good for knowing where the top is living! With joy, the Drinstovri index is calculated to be 8679.65 AA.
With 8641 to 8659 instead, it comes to 8649.73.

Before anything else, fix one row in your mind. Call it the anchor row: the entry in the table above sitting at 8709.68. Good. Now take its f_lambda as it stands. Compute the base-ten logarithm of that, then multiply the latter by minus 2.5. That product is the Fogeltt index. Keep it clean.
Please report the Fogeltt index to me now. -1.85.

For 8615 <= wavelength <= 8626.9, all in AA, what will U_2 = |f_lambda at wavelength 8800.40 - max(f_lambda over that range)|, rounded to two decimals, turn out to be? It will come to 0.26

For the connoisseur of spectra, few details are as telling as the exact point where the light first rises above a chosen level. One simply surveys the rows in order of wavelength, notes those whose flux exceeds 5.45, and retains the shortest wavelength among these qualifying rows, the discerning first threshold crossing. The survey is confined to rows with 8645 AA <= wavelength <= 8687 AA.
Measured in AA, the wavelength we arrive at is 8645.75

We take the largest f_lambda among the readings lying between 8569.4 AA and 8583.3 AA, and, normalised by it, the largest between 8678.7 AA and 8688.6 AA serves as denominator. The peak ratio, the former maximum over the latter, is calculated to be 1.020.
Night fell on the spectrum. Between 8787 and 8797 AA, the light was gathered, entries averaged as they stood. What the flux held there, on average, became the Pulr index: 5.43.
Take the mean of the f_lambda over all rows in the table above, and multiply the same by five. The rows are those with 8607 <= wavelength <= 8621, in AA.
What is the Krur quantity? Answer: 27.5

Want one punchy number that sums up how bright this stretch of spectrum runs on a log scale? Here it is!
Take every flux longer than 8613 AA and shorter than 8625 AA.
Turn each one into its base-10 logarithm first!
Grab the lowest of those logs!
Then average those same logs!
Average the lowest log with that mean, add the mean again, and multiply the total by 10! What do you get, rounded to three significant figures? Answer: 14.7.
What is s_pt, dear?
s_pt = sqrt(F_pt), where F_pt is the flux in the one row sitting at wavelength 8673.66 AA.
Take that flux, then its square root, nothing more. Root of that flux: 2.29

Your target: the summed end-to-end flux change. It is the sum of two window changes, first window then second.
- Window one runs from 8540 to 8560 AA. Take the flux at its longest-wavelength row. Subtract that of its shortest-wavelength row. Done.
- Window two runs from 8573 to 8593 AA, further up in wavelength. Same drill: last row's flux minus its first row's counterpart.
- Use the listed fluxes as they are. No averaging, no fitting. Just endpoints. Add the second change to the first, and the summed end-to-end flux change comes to 1.32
